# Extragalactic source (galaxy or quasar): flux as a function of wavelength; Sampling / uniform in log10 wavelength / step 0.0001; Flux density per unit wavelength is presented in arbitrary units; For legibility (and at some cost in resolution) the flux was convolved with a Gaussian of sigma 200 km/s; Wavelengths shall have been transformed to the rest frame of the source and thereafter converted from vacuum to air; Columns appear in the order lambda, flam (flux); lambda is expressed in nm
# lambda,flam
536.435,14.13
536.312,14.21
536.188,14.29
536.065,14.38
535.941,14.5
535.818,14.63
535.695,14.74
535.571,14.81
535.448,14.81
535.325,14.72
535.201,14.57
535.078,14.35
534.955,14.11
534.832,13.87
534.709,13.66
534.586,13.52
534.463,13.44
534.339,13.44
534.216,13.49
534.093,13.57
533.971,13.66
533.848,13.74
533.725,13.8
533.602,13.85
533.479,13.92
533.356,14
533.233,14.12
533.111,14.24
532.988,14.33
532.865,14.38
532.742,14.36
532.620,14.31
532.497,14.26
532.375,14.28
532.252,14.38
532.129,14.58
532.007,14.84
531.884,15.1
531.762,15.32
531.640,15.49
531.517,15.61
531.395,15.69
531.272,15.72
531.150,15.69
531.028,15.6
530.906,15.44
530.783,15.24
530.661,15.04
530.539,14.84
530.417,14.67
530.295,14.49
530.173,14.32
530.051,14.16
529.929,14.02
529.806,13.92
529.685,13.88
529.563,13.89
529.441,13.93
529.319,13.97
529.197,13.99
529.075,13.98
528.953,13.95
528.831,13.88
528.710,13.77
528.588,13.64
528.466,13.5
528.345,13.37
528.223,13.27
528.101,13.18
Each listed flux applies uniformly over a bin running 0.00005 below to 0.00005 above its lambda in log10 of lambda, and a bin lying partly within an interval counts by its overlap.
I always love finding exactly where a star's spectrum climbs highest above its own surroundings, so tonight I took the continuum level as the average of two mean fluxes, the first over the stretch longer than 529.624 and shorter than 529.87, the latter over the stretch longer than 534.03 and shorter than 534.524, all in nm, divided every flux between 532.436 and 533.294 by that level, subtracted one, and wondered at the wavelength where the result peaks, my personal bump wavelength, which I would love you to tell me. 532.865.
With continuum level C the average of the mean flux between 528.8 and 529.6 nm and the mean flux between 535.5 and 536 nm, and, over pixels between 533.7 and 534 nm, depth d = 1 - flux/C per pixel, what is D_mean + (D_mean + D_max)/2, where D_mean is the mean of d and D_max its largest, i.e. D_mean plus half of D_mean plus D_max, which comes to 0.08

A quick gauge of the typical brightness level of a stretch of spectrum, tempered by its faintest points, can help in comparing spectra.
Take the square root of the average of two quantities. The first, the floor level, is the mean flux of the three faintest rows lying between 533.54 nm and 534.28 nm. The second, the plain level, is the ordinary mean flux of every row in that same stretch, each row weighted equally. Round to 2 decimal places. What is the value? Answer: 3.69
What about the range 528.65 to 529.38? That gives 3.73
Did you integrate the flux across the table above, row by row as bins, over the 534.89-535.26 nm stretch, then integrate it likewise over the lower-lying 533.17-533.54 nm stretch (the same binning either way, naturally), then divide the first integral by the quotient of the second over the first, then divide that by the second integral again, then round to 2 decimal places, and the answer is 1.05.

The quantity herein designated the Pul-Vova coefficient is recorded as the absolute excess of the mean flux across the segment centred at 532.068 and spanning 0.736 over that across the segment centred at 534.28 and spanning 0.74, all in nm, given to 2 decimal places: 1.23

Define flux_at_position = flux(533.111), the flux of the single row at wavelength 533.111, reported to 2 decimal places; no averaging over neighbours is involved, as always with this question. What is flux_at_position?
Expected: 14.24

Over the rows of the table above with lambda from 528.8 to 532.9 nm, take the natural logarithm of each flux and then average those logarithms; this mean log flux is 2.682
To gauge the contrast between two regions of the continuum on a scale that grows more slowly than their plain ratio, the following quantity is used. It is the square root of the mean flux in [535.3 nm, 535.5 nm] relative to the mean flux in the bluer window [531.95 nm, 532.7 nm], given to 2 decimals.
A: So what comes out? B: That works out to 1.01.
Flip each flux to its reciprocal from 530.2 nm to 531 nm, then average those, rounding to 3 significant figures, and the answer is 0.0669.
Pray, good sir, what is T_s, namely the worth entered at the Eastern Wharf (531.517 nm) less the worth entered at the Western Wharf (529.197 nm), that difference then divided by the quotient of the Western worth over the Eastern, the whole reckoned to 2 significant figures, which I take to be 1.8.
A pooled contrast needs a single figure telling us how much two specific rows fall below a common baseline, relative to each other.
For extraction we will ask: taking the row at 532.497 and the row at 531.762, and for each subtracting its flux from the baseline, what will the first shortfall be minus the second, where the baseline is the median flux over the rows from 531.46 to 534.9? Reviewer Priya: 1.1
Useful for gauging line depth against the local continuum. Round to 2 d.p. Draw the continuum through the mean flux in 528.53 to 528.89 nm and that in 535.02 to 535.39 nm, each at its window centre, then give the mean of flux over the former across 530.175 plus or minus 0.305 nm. 1.03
